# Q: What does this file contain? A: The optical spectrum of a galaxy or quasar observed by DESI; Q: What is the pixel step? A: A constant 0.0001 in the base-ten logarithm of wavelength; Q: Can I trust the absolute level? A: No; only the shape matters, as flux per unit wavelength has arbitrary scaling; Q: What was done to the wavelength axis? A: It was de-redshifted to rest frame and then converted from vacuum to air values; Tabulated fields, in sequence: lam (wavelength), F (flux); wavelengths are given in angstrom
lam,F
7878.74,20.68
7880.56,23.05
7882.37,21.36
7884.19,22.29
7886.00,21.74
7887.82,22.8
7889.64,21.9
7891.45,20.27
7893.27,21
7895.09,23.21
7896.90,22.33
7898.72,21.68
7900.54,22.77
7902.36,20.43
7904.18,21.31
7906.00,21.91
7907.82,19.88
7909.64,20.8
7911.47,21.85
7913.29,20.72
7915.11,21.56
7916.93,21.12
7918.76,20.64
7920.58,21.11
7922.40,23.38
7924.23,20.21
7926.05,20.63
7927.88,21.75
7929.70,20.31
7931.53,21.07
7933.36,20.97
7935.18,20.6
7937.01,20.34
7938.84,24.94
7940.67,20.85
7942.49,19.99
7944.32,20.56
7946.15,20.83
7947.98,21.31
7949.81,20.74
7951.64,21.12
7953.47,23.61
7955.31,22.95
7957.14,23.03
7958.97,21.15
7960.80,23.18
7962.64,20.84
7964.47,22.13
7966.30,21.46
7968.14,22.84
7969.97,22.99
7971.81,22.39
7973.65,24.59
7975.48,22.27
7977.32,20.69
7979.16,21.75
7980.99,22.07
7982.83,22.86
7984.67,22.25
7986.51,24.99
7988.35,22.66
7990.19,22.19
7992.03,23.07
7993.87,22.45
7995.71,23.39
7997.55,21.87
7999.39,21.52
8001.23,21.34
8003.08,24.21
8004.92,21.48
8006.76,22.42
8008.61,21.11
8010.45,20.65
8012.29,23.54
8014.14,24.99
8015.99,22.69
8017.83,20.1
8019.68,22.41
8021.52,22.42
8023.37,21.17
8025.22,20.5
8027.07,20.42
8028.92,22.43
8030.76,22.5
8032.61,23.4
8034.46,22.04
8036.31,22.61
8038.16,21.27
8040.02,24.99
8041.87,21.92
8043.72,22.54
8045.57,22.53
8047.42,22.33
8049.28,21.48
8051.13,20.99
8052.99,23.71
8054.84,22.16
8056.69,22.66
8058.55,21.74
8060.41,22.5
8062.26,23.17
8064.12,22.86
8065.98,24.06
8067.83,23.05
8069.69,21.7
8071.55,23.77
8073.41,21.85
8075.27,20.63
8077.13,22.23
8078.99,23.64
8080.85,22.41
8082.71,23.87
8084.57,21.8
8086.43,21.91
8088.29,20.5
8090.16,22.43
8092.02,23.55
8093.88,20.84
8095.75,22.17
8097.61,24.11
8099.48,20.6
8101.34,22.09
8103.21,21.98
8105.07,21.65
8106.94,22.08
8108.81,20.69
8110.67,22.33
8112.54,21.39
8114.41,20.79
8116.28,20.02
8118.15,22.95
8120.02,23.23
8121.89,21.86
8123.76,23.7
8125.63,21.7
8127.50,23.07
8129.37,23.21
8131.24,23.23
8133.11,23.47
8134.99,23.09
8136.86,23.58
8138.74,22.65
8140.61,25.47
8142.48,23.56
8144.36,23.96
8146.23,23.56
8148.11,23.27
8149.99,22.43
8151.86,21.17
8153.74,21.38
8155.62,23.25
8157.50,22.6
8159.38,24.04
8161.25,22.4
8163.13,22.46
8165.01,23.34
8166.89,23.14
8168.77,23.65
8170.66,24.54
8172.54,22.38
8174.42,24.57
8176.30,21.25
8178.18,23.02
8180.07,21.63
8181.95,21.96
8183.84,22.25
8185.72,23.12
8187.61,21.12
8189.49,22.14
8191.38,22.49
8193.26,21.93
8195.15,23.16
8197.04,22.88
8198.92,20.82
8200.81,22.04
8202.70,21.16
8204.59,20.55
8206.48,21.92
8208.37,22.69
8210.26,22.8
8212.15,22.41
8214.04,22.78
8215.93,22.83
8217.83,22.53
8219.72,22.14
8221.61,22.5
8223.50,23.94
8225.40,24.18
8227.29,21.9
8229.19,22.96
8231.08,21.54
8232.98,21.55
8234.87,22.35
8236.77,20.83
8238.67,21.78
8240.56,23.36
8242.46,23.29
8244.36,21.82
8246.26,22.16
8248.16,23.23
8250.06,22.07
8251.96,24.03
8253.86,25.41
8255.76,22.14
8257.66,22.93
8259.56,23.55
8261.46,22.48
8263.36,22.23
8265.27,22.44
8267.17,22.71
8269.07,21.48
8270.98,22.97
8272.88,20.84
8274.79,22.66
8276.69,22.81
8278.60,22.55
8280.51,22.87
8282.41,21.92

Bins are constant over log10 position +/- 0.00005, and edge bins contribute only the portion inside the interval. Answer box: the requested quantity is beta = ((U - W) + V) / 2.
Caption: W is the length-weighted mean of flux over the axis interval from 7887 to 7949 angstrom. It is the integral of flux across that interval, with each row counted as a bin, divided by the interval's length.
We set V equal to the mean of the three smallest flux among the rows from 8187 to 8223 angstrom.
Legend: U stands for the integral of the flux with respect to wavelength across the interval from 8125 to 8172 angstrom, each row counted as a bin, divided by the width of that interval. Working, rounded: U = 23.1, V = 20.8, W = 21.3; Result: 11.3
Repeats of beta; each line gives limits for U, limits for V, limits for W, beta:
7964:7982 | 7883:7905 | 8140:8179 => 9.9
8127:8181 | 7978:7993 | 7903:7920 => 12.0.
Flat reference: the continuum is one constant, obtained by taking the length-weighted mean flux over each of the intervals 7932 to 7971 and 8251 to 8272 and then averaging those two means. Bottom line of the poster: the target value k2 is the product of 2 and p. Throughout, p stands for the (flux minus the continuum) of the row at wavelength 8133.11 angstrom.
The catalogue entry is 2.27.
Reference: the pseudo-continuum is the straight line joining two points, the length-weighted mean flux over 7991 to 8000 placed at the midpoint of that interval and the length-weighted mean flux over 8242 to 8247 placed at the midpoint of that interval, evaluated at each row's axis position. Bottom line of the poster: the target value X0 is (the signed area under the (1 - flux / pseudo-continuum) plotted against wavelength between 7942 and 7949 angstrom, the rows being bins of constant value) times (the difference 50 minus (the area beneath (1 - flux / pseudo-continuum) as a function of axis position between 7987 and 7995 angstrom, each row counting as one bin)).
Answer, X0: 28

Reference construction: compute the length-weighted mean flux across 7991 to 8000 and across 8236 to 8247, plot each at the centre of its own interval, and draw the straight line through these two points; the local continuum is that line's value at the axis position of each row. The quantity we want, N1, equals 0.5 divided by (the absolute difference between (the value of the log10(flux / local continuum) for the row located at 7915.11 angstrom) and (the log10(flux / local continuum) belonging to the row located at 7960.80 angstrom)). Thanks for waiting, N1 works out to 15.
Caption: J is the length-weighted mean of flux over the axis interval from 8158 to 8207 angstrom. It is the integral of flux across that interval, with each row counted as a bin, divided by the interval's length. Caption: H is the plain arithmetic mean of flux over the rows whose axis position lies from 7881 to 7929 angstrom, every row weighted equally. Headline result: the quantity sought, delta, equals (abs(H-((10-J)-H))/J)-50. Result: -47.53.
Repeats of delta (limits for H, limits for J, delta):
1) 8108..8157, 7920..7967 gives -47.36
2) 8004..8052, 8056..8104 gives -47.47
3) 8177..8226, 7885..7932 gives -47.38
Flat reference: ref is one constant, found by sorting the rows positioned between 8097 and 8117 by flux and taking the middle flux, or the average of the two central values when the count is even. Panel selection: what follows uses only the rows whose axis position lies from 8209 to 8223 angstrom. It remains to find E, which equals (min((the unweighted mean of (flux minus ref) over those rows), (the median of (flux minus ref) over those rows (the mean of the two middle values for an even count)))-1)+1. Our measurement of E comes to 0.88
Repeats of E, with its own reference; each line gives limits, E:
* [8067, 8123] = 0.38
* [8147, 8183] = 0.95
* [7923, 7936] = -1.02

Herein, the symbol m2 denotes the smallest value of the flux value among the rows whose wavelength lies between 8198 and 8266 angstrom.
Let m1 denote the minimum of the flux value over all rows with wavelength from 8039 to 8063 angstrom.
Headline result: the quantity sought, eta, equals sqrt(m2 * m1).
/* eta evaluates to 20.8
